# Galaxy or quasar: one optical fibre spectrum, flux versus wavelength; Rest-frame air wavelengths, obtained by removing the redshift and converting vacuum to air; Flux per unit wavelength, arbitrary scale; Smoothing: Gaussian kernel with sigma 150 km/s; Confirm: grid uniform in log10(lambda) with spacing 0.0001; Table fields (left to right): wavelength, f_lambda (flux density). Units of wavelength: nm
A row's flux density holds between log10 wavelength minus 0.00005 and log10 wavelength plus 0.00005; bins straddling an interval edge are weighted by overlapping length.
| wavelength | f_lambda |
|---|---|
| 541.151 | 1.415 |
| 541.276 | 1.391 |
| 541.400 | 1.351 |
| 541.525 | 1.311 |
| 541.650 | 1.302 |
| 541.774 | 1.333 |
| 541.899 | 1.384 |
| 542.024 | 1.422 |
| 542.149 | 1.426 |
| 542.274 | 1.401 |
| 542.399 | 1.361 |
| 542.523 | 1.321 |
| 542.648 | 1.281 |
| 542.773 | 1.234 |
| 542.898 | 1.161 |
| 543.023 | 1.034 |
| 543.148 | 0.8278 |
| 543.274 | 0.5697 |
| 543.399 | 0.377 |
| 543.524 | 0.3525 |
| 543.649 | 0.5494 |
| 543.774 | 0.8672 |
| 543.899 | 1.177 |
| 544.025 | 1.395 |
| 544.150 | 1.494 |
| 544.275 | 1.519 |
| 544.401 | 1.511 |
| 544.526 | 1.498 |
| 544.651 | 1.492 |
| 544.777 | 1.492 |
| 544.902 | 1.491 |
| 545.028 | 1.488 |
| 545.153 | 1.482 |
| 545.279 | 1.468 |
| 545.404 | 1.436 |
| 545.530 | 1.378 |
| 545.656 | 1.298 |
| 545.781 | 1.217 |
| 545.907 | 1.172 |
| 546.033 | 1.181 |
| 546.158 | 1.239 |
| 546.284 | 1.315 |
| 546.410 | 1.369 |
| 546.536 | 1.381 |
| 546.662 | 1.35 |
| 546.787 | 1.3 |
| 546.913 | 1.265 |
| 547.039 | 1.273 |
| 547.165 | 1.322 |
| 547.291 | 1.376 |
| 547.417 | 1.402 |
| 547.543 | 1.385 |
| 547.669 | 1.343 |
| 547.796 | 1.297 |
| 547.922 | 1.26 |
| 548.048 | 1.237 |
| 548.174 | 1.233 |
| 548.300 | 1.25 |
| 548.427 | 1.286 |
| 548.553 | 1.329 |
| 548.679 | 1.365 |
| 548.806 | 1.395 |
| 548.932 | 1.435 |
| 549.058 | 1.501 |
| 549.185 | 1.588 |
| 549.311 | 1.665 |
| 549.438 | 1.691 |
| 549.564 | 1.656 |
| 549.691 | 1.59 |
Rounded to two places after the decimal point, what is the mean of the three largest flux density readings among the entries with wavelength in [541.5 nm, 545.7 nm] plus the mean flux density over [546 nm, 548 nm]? 2.83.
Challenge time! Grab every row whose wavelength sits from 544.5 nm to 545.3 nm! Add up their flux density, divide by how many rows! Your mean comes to 1.49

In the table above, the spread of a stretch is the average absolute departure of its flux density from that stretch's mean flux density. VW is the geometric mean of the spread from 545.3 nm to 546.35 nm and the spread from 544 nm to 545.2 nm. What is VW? 0.038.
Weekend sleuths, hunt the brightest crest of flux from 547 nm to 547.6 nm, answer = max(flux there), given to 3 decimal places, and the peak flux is 1.402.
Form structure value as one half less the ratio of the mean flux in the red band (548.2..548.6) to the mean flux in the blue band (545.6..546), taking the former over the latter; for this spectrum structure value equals -0.55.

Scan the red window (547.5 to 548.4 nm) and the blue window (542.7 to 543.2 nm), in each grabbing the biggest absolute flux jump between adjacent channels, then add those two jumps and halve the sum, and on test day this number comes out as 0.13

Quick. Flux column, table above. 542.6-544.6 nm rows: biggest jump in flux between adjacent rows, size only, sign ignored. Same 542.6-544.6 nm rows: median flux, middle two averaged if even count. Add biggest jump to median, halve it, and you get 0.743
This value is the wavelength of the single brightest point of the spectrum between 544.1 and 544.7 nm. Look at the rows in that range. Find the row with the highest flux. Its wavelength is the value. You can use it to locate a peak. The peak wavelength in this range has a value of 544.275 nm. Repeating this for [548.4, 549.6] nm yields 549.438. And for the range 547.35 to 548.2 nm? 547.417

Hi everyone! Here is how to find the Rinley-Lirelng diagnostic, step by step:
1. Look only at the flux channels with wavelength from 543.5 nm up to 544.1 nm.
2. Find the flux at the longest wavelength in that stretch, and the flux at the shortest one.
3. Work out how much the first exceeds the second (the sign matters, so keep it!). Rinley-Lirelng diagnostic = 1.04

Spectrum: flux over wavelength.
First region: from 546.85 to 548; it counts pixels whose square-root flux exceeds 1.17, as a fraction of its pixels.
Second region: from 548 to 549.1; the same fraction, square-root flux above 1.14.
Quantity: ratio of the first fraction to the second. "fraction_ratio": 0.60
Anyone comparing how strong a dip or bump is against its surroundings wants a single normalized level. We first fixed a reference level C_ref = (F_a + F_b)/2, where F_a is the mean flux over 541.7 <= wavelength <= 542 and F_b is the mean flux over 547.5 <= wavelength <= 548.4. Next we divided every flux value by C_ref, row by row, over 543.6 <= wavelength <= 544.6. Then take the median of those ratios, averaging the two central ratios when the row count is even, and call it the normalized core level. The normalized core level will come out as 1.09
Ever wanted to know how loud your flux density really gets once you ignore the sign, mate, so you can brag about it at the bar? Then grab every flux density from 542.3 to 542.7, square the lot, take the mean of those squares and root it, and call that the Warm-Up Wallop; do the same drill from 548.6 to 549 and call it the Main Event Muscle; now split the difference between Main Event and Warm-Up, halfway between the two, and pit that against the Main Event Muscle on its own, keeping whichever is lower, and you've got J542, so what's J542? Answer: 1.36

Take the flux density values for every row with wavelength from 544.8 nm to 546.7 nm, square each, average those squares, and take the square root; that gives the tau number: 1.36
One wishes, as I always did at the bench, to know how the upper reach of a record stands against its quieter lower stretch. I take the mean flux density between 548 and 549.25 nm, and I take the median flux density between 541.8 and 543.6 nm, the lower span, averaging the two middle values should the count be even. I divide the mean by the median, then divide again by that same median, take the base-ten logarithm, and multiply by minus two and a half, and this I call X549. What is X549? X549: 0.16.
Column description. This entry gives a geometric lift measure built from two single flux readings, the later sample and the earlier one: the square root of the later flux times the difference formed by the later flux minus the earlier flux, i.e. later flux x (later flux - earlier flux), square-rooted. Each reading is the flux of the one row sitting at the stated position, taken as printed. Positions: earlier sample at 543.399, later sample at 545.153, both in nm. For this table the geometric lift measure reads 1.3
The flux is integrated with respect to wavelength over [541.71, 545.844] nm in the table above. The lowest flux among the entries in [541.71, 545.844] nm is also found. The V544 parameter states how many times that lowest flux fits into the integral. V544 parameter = 14.5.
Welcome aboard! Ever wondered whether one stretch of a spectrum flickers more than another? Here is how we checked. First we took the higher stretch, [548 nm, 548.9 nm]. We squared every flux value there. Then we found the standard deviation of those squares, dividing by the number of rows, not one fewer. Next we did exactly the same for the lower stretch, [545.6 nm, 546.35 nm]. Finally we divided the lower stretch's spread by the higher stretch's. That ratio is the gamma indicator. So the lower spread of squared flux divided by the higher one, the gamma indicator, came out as 0.9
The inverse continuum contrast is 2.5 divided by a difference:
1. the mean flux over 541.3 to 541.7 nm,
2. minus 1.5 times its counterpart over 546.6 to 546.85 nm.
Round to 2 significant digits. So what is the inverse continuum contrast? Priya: -3.8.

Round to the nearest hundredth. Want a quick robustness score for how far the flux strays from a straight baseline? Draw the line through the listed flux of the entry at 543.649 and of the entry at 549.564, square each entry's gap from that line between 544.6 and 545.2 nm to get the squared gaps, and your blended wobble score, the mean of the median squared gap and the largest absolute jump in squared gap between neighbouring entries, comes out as 0.27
